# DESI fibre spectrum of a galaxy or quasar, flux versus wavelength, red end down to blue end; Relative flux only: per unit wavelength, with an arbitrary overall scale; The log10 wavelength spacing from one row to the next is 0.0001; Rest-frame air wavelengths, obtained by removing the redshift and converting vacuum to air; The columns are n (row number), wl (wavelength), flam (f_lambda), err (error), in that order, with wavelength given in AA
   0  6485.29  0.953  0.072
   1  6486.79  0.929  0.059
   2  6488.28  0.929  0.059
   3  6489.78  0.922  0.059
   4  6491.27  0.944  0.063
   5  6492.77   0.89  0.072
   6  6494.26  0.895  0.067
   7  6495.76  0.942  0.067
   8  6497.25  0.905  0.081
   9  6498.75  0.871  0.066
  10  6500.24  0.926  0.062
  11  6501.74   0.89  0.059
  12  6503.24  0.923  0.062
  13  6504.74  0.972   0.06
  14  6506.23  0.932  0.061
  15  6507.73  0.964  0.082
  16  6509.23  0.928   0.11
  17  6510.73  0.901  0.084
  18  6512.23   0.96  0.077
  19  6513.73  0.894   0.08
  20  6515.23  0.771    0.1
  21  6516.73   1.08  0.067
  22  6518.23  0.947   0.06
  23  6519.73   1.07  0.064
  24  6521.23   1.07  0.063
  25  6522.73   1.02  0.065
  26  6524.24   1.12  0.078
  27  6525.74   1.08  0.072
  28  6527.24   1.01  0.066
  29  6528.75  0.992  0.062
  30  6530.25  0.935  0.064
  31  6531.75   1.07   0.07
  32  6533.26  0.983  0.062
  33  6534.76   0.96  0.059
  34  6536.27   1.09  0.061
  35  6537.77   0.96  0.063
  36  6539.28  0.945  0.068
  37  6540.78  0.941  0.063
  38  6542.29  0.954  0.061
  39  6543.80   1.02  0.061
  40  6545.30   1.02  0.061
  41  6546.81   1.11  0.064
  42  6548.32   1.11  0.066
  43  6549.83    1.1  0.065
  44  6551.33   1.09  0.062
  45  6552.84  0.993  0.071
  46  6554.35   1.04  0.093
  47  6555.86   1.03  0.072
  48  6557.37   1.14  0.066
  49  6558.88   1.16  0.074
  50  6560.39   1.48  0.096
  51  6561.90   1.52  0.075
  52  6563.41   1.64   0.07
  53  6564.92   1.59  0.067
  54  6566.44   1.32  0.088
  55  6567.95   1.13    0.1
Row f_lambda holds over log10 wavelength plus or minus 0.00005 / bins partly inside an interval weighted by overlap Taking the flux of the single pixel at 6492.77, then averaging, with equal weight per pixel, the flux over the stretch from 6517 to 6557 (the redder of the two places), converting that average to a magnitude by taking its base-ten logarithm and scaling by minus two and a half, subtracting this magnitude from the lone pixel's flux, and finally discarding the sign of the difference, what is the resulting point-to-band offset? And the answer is 0.92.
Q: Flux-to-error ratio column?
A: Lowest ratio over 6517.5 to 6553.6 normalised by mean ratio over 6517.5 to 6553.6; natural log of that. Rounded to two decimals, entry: -0.13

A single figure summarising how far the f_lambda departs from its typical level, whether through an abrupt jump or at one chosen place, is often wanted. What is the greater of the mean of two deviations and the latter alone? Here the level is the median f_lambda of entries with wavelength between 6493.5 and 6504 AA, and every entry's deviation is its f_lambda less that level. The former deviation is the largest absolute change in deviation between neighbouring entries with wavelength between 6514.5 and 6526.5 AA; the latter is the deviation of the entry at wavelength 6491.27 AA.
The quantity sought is 0.17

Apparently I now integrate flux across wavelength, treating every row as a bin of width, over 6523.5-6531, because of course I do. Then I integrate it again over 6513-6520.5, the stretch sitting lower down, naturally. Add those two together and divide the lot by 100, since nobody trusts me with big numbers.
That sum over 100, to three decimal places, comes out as 0.149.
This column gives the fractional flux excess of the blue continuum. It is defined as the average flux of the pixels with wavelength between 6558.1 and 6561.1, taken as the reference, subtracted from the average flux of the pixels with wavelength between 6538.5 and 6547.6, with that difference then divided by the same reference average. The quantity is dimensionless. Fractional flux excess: -0.24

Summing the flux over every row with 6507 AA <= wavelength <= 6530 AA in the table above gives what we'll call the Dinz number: 14.8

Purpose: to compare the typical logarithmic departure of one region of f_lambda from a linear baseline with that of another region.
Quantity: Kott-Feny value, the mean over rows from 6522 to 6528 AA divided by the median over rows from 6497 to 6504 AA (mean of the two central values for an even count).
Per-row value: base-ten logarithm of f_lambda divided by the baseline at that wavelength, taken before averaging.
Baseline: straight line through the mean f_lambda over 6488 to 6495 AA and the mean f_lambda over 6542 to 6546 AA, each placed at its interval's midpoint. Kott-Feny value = -3.9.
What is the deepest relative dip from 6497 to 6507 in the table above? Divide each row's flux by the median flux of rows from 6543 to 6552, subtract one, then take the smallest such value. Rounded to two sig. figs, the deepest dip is -0.20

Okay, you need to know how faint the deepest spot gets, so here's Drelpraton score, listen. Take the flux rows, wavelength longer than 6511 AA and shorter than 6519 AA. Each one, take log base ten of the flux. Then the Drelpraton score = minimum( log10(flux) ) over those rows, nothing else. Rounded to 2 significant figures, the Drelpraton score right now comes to -0.11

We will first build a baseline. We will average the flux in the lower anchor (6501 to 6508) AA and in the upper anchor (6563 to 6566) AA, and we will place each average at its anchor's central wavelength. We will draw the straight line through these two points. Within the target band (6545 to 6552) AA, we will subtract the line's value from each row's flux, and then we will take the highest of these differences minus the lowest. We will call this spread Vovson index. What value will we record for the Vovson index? 0.07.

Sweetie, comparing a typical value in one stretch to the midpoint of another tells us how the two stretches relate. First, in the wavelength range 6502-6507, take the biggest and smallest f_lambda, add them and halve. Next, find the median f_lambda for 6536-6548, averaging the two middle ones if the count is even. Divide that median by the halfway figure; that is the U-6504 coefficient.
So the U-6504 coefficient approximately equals 1.04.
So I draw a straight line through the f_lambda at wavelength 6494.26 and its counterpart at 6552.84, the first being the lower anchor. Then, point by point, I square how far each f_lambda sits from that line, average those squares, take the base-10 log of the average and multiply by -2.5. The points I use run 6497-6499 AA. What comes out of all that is 8.2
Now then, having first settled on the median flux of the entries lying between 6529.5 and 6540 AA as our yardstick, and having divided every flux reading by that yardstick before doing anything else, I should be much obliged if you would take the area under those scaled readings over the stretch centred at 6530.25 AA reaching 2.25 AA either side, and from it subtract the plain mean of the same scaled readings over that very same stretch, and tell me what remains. 3.65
